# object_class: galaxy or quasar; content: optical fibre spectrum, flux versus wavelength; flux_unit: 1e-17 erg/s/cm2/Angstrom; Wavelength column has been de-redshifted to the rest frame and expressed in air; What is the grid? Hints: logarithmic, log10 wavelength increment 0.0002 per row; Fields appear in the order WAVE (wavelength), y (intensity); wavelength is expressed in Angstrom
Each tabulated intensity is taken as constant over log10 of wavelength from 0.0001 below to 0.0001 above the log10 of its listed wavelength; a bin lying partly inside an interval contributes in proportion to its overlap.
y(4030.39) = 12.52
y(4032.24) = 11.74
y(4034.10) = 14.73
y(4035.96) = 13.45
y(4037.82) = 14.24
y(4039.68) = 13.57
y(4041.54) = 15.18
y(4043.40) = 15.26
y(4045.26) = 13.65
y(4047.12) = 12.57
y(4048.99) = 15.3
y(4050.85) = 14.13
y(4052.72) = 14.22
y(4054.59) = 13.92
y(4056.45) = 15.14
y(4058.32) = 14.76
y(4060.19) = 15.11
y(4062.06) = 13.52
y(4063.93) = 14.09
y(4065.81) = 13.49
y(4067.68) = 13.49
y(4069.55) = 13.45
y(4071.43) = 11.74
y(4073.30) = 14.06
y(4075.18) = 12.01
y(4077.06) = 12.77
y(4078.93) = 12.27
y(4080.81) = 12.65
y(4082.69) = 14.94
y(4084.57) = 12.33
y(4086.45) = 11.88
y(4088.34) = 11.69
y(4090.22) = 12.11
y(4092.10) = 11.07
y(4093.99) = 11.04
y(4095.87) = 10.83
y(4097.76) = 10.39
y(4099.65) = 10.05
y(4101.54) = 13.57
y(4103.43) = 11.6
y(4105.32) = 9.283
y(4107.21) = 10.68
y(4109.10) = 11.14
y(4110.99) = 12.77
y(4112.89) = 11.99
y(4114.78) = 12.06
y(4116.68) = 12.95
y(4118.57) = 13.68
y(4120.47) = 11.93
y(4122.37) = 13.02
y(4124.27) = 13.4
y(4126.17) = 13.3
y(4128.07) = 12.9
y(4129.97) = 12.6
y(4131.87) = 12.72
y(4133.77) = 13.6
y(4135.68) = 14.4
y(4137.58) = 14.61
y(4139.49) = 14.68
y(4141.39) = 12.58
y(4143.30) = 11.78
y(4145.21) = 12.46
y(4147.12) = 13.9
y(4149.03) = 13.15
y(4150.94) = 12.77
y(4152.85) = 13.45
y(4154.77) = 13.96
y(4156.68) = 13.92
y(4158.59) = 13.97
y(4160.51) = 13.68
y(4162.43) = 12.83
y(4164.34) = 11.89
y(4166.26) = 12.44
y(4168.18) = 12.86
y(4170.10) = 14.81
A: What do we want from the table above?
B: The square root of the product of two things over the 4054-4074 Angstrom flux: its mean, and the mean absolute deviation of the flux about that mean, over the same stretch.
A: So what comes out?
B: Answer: 3.08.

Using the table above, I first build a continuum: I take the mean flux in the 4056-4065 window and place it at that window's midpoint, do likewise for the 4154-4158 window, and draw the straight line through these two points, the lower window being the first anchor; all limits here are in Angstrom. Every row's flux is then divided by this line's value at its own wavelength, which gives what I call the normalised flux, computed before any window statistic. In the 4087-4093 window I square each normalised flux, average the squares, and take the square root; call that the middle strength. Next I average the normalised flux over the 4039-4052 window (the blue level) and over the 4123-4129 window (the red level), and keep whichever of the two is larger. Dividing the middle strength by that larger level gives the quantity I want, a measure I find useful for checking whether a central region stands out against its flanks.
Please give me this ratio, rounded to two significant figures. 0.83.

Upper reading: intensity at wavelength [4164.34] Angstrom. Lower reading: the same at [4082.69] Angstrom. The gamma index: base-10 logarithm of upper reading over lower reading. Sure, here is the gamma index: -0.10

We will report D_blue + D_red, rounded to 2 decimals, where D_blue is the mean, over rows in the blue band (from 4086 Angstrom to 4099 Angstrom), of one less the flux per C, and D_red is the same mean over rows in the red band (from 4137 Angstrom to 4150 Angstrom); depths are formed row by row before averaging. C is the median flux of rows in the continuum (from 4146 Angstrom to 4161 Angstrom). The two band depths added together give 0.22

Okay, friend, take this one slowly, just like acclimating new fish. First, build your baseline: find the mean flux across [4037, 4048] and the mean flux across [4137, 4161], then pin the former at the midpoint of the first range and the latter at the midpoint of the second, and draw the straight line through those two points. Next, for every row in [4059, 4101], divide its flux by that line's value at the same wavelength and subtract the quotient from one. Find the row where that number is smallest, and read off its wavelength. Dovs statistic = 4060.19 Angstrom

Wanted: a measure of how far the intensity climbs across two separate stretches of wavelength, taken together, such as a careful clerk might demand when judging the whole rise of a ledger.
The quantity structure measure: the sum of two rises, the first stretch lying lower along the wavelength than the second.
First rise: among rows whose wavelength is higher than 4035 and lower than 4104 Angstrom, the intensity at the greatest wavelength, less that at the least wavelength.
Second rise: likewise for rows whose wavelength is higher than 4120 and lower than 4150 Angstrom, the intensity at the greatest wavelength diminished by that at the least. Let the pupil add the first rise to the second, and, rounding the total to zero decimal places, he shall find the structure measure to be -1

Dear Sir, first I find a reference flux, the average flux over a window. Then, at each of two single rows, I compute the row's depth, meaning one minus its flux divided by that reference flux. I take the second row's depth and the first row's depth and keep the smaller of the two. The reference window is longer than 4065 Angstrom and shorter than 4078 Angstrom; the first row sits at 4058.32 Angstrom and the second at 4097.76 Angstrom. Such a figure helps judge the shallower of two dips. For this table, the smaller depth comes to -0.14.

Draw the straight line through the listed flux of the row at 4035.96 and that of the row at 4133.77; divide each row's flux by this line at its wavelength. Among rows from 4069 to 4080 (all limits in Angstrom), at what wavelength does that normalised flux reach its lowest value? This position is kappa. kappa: 4071.43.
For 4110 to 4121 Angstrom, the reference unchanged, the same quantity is 4120.47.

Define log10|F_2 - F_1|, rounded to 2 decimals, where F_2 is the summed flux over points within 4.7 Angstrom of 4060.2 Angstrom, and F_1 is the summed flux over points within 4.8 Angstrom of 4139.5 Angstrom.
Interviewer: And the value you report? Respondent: 0.66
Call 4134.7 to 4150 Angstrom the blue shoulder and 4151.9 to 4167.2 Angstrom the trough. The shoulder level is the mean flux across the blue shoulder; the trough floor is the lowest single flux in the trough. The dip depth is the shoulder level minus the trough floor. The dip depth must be 1.6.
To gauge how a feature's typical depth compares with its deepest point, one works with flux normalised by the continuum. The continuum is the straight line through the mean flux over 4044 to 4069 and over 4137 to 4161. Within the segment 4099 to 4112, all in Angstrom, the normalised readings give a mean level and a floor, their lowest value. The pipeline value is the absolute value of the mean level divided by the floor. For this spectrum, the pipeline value 1.22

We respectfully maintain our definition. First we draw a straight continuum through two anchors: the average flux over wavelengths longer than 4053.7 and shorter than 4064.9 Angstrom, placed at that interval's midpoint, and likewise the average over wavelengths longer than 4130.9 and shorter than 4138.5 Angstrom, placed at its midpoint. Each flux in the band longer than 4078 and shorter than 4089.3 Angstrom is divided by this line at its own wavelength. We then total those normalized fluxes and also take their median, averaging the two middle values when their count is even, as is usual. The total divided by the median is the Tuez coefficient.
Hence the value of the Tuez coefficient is 6.17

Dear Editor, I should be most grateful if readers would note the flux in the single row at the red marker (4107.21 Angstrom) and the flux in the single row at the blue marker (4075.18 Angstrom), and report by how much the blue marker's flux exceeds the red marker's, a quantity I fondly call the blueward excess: 1.3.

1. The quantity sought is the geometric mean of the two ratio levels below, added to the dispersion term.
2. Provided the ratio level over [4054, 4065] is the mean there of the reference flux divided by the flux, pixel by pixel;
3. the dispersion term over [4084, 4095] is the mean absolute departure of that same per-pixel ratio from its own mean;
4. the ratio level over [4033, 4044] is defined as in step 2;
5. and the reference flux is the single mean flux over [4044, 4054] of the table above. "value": 1.02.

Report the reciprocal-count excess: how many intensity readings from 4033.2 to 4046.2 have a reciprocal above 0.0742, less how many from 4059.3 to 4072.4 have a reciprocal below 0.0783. -5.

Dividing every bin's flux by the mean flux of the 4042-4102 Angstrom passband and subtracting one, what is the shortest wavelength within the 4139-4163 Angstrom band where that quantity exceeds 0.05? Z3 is 4139.49 Angstrom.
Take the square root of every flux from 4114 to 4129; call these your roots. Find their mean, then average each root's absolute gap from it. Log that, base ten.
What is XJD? -1.19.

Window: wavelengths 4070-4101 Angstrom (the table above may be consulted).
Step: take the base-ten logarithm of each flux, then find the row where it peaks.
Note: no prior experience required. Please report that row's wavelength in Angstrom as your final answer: 4082.69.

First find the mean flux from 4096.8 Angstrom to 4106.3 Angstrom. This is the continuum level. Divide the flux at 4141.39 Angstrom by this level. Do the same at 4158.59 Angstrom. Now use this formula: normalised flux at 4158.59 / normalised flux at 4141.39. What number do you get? 1.11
